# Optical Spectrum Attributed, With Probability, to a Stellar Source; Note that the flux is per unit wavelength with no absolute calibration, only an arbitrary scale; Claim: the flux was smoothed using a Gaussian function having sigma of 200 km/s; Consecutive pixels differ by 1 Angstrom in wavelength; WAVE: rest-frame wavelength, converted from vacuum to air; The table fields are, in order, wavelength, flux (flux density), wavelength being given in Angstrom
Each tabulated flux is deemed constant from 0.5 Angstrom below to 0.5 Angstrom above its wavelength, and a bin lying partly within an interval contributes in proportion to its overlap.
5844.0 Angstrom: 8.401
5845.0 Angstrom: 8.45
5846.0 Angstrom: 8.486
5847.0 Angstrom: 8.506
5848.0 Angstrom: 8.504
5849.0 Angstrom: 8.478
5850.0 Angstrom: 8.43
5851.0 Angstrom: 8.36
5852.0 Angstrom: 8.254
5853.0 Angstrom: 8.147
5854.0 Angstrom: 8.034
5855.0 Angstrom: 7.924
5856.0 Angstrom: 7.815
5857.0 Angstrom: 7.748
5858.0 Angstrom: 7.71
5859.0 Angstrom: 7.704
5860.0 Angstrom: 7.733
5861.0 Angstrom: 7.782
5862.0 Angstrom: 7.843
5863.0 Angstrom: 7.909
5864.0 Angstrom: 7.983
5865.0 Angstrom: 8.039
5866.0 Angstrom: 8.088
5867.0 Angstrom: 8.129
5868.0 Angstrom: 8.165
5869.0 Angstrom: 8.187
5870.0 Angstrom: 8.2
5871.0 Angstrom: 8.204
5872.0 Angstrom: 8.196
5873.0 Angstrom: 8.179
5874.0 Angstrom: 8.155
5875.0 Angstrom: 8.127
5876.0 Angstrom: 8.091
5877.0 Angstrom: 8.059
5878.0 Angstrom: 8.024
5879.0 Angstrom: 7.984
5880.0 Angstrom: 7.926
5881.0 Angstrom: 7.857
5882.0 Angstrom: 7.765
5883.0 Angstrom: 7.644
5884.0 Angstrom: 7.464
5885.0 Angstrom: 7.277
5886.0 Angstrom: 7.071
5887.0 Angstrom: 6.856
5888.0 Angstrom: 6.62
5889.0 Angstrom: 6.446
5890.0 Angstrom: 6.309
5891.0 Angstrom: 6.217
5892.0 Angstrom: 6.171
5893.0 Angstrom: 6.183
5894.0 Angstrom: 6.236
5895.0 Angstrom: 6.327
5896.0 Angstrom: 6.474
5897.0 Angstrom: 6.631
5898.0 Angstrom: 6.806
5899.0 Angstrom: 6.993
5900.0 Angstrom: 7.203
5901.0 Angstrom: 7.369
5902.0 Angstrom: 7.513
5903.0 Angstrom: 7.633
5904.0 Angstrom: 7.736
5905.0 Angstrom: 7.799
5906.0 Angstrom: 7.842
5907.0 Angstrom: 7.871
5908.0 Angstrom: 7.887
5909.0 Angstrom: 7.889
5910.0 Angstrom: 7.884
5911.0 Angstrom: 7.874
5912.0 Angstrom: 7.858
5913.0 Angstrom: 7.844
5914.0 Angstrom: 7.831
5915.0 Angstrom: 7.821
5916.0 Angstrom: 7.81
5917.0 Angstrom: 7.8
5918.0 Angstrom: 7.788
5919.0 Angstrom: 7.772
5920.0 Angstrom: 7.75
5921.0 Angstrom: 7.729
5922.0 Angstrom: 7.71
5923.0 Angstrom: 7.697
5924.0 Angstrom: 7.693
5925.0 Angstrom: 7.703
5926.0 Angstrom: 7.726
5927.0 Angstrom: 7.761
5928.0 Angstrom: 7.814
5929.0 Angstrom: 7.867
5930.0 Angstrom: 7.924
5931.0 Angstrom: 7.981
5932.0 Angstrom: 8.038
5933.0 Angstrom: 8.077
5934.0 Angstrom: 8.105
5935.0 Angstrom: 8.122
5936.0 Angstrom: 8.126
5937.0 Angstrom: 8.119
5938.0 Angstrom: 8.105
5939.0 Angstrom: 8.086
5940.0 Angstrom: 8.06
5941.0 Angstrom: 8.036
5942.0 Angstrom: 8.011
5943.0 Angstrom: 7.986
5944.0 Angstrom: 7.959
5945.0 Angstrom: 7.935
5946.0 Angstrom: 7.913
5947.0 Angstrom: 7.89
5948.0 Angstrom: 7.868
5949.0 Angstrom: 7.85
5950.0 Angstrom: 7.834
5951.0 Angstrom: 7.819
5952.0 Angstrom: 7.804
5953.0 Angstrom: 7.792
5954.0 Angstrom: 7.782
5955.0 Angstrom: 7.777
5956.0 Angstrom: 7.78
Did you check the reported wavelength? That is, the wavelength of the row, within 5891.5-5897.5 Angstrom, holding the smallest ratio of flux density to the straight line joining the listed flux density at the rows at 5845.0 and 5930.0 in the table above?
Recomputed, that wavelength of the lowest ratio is 5892.0 Angstrom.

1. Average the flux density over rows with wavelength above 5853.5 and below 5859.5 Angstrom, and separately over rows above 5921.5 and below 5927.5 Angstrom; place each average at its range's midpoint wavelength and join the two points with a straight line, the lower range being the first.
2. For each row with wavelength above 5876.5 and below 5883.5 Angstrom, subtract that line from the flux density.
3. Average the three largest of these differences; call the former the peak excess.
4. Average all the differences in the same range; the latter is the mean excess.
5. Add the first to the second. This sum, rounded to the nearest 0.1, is 0.3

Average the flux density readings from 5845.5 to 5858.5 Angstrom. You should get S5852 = 8.2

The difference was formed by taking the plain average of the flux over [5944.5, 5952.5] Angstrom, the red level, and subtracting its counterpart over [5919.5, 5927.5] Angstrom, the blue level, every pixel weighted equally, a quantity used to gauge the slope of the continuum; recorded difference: 0.14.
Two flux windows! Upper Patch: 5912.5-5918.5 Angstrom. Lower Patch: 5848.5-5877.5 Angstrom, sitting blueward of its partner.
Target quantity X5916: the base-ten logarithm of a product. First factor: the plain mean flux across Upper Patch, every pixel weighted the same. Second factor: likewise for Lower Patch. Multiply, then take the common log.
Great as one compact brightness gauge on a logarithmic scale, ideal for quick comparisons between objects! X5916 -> 1.799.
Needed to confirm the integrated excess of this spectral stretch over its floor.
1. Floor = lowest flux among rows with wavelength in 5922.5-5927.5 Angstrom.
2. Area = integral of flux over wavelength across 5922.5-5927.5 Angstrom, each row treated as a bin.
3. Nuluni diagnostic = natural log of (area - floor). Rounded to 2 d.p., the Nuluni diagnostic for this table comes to 3.43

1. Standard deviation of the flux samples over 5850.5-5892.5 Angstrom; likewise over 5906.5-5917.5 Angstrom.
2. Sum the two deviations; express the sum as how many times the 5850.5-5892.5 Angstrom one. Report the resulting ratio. 1.05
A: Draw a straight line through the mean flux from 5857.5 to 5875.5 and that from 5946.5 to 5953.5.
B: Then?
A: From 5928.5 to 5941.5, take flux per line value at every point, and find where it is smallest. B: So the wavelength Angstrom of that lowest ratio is 5929.0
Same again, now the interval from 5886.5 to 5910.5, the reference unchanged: 5892.0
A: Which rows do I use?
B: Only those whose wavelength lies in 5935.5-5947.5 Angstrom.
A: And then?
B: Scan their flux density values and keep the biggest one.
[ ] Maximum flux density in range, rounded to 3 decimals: 8.126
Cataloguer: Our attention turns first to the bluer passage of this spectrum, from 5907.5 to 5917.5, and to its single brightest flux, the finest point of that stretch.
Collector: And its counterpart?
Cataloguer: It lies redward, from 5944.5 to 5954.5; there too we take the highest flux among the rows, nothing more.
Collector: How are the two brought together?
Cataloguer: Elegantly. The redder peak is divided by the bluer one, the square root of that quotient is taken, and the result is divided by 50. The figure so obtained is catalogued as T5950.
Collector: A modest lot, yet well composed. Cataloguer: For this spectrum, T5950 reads 0.0201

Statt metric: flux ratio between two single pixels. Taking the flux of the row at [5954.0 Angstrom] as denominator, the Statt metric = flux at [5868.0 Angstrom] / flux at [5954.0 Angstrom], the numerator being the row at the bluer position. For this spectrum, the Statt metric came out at 1.05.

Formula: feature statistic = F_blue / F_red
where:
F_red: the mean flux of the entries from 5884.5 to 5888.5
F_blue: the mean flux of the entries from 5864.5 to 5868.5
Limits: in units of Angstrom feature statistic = 1.17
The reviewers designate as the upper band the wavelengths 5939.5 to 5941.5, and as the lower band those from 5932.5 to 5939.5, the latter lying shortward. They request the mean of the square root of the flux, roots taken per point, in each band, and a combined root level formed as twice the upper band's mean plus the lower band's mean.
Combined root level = 8.5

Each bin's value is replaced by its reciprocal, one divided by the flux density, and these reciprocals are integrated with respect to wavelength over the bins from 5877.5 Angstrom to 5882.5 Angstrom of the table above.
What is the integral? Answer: 0.632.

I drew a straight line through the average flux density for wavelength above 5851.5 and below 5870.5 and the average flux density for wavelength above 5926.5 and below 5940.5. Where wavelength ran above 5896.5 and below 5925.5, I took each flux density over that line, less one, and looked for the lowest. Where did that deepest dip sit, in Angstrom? 5897.0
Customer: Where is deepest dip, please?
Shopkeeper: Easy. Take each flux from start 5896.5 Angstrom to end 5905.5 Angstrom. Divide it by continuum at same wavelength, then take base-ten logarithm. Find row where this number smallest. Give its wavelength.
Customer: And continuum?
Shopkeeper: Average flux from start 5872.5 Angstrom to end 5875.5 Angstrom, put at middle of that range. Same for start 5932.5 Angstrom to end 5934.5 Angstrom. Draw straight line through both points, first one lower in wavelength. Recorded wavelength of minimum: 5897.0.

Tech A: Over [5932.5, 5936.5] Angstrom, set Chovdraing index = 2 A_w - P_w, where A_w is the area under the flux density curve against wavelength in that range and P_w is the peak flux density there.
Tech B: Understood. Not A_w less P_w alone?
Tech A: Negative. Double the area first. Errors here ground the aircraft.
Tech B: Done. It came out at 56.7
